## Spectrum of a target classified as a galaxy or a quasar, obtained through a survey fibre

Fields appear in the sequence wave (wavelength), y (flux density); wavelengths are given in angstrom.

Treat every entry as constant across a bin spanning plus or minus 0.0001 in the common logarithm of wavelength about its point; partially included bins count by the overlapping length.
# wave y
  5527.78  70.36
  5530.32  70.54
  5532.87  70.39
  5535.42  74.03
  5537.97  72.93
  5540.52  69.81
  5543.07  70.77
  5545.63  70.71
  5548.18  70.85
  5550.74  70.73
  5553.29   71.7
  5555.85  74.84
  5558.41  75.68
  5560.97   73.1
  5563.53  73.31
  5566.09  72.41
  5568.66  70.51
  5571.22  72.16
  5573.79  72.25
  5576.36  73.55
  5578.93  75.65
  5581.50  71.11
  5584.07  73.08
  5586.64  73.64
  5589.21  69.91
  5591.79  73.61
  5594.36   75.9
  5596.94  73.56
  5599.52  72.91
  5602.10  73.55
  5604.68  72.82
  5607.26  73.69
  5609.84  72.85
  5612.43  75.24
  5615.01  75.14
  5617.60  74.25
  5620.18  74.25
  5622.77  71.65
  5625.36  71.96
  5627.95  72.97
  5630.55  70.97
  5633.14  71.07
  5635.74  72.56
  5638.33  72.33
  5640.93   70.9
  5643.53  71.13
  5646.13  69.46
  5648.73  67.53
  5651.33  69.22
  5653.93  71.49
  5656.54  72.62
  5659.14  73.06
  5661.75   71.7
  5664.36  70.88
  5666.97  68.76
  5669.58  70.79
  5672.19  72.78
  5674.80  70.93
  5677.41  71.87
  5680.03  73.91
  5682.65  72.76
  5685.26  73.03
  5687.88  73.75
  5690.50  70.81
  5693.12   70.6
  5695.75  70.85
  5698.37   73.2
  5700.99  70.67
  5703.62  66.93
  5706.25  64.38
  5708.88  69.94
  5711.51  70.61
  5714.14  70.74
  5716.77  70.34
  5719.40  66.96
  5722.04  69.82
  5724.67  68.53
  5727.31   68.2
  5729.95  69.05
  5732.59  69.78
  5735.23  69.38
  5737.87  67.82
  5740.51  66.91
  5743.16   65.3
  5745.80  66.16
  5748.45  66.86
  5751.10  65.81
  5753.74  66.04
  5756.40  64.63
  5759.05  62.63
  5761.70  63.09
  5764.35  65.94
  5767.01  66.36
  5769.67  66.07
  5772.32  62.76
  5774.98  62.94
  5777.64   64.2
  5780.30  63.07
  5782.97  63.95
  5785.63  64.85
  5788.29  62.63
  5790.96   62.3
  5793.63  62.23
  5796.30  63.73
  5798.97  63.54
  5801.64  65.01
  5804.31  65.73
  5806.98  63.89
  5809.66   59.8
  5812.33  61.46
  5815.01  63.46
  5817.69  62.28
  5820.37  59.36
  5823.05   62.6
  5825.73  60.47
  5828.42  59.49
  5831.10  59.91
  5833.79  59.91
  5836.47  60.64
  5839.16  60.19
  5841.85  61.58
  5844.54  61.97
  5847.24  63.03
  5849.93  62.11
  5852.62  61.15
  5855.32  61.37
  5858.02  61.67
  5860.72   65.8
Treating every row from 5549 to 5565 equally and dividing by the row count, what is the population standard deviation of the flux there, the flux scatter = 1.69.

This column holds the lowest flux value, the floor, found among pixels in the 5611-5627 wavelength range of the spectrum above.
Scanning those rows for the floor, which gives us 71.65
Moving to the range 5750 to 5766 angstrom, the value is 62.63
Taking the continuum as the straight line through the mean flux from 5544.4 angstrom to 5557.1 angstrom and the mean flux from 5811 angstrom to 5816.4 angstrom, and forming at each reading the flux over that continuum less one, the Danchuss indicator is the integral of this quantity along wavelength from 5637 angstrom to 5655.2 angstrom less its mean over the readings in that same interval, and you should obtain 0.48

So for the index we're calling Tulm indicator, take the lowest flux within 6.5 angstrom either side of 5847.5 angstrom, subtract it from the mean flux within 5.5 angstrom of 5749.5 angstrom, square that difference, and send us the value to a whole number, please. 26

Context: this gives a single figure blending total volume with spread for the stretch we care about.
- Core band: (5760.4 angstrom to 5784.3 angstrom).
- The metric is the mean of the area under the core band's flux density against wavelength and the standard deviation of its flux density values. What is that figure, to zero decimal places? 769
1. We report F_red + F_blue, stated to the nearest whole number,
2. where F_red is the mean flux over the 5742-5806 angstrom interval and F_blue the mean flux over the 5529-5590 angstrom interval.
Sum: 137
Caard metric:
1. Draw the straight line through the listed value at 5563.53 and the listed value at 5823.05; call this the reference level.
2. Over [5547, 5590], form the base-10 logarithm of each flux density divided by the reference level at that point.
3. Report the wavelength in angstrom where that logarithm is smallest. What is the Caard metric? 5550.74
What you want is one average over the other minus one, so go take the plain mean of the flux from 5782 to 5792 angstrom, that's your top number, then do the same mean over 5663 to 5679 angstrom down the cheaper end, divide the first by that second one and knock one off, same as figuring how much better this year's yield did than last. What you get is -0.107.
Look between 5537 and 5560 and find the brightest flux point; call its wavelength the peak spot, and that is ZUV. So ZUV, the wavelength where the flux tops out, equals 5558.41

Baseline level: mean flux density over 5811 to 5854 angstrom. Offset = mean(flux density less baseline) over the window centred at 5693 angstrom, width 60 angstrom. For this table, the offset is 9.4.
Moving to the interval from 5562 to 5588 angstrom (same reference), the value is 11.5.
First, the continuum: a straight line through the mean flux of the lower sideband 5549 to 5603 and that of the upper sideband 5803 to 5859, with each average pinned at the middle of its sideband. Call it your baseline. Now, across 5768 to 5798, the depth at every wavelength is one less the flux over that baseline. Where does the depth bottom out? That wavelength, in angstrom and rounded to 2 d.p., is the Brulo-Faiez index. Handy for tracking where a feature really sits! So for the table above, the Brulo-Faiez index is 5769.67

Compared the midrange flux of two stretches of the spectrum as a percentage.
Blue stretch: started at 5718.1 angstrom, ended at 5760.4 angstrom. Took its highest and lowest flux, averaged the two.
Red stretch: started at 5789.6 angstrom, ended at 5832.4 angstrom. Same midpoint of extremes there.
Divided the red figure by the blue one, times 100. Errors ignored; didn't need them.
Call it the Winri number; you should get 94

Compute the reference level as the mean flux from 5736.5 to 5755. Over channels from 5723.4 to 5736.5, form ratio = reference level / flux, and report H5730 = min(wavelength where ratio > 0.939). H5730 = 5724.67 angstrom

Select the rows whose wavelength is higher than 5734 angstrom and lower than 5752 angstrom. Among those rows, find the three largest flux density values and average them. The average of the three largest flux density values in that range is 68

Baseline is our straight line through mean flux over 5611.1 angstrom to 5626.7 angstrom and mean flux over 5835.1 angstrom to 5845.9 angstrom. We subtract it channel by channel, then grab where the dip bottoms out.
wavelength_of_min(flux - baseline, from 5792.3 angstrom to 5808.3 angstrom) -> 5793.63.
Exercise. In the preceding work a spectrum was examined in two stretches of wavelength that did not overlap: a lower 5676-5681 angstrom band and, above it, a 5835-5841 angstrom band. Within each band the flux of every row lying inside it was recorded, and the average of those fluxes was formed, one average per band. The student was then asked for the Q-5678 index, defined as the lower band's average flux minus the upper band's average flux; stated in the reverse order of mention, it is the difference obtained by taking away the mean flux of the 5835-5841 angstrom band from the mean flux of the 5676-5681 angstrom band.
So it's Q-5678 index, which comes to 12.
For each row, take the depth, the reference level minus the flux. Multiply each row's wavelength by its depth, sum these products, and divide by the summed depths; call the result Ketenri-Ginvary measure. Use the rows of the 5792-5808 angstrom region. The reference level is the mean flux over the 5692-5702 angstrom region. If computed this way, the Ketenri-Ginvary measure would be 5799.8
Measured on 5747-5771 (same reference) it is 5759.2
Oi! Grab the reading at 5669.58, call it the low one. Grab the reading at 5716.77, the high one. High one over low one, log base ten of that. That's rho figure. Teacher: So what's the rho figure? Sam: -0.003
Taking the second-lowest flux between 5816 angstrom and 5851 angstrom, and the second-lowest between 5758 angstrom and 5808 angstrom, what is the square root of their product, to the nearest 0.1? 60.9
